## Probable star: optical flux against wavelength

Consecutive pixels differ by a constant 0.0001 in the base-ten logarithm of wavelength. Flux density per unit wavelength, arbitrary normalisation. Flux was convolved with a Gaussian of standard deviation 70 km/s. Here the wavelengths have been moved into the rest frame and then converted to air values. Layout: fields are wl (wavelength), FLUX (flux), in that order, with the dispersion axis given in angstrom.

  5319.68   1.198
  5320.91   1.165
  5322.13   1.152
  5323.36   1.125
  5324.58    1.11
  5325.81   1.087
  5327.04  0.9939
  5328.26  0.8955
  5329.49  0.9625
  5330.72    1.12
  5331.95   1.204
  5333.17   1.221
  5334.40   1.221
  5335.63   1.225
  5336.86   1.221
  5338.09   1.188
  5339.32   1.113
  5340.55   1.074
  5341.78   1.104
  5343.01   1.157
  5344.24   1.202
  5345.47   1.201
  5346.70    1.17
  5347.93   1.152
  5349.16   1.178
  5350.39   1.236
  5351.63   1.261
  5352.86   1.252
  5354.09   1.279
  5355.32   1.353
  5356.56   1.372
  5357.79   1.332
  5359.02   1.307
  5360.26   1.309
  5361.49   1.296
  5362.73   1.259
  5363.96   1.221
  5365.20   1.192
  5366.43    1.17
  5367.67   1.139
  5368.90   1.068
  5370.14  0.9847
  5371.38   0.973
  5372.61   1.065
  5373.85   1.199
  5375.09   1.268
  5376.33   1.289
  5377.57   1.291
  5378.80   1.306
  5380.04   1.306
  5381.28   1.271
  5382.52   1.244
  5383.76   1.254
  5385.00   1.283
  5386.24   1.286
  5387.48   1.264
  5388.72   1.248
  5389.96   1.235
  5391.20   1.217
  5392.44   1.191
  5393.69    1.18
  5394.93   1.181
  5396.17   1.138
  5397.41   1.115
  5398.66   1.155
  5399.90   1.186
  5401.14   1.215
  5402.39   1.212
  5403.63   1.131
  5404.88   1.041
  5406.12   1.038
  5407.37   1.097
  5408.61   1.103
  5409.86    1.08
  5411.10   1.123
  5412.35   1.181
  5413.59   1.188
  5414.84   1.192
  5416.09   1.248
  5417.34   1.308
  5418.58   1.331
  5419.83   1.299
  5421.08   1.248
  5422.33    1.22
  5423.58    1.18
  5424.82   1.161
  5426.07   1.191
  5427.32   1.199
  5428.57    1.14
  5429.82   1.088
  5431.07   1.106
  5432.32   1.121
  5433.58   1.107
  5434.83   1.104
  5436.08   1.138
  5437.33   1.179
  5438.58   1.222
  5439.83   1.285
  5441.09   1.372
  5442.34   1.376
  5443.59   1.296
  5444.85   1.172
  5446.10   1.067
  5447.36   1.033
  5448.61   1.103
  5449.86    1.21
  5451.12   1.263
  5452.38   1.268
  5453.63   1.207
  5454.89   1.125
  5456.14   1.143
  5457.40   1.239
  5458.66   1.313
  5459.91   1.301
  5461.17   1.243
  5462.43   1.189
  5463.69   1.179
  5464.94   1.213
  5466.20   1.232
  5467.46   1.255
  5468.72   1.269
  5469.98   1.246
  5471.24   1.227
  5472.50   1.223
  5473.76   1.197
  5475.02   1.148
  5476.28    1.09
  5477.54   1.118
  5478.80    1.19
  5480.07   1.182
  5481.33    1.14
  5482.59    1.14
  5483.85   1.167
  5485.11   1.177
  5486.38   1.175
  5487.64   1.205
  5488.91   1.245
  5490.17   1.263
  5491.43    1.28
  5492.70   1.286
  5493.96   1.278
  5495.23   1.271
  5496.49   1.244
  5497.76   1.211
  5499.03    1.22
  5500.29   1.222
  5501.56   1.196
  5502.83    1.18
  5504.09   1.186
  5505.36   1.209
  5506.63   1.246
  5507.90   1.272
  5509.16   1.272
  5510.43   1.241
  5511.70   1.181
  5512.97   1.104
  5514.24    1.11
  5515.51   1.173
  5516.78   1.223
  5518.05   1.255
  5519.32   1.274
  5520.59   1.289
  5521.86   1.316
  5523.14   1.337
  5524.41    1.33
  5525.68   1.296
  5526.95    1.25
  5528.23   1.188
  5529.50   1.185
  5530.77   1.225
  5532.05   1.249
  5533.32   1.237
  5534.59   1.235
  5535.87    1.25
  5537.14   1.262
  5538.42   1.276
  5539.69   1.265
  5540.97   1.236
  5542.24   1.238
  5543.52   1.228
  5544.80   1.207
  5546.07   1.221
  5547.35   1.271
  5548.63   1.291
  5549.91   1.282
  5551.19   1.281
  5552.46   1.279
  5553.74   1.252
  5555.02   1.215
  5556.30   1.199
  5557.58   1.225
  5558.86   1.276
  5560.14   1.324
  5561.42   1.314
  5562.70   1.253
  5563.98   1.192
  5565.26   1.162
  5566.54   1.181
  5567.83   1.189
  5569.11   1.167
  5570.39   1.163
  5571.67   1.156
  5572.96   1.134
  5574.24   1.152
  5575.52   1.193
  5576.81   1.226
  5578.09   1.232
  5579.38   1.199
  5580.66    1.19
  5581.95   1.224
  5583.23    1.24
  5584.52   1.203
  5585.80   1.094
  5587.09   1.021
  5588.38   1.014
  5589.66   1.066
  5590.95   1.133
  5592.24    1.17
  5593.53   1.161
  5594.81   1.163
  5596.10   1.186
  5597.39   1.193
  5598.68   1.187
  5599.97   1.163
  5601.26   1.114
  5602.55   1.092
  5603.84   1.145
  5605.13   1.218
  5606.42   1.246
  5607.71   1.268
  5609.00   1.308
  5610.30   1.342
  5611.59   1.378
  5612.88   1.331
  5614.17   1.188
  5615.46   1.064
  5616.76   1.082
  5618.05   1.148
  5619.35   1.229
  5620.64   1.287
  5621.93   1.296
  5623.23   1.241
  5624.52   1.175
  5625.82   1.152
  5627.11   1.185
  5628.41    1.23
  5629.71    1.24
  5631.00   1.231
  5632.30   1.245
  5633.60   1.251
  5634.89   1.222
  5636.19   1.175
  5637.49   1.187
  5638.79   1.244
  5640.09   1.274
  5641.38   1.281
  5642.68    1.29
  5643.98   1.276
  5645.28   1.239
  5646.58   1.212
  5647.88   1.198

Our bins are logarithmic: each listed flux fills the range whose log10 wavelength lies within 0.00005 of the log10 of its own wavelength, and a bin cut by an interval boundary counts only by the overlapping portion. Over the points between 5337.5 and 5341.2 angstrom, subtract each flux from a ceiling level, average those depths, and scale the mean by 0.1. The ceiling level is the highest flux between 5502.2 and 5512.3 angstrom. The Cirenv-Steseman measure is 0.015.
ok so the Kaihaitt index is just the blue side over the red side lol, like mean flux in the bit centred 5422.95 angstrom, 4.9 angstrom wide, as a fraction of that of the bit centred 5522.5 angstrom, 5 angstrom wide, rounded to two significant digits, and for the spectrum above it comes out 0.91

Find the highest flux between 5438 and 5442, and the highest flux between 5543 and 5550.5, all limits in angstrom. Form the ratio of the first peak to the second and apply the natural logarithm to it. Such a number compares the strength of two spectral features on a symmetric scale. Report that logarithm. 0.061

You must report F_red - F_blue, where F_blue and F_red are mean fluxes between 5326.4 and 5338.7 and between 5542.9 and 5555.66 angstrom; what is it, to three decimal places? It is 0.128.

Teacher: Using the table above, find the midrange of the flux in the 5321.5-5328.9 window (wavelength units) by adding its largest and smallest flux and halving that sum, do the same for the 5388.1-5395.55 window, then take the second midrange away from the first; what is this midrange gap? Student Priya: -0.19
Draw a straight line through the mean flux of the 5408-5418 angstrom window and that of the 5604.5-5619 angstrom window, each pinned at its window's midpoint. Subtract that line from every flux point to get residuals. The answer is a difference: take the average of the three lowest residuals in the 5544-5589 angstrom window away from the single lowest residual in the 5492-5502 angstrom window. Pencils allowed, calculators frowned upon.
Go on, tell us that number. 0.18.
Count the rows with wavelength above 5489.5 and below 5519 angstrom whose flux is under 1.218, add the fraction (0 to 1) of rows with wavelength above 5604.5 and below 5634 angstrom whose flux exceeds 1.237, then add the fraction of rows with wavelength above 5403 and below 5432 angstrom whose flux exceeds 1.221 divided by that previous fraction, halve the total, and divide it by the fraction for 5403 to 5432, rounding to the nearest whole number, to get 23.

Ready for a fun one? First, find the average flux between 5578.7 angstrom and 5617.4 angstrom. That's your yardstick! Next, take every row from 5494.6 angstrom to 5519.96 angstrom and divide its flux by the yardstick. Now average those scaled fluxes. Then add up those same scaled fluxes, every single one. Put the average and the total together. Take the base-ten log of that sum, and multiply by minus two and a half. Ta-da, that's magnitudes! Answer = -3.34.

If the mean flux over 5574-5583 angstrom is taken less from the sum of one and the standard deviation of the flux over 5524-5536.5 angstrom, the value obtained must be -0.16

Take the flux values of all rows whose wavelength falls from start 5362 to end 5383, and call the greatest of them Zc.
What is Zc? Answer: 1.306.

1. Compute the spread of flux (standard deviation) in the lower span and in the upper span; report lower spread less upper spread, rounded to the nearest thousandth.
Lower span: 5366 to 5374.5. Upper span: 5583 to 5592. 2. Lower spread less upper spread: 0.001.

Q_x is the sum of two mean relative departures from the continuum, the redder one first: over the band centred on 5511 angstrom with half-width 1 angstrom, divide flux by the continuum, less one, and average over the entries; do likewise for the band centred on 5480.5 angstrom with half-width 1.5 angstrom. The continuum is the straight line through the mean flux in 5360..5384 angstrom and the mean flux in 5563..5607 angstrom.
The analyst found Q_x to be 0.01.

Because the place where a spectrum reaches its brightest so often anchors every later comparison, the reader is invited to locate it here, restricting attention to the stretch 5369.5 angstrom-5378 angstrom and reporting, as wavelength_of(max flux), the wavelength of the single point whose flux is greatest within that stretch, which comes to 5377.57 angstrom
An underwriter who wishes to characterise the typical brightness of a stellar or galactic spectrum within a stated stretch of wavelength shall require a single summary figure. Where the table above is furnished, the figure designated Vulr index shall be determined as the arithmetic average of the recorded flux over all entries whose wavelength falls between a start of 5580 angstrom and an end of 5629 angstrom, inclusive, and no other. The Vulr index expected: 1.19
